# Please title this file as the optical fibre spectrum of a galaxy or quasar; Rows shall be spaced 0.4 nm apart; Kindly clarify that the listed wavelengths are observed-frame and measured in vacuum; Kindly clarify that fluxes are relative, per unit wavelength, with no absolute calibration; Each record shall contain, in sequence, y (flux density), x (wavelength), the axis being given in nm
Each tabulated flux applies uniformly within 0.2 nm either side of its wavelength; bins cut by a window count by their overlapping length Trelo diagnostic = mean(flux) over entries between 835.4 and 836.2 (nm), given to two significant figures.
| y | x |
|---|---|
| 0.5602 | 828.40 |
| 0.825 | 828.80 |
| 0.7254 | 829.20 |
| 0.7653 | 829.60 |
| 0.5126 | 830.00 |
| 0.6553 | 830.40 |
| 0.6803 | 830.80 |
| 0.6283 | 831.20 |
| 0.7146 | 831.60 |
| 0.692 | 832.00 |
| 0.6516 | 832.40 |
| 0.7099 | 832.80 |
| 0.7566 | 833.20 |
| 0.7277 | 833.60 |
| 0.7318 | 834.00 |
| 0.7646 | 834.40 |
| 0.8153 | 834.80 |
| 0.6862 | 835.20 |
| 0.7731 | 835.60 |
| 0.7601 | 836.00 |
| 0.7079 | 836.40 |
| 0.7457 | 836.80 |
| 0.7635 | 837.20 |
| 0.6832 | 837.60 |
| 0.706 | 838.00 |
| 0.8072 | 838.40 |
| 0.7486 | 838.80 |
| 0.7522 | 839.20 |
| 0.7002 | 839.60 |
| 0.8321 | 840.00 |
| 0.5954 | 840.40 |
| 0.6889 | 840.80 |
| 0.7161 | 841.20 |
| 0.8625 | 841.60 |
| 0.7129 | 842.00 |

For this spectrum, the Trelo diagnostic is 0.77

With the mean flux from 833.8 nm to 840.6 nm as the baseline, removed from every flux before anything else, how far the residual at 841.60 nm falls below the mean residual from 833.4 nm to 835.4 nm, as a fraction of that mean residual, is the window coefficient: -21.2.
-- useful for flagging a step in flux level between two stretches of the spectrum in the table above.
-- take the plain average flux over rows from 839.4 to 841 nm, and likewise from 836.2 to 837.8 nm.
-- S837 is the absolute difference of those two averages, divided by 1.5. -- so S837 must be 0.014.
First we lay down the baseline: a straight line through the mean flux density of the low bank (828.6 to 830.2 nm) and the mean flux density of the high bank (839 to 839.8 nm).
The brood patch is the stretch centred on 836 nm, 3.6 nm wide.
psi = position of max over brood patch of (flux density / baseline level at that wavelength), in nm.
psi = 834.80 nm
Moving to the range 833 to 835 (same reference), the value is 834.80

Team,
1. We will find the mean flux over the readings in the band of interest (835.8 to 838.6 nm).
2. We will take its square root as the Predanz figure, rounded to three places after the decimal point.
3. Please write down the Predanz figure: 0.860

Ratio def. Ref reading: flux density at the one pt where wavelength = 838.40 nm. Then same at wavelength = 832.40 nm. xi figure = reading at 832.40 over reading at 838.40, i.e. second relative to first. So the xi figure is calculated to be 0.81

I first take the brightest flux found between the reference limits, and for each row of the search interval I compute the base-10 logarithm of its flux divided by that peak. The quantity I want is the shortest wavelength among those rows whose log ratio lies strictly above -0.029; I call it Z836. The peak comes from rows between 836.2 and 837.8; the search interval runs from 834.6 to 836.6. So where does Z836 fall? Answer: 834.80 nm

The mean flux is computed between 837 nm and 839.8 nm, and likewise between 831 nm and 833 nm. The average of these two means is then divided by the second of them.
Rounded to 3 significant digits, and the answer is 1.04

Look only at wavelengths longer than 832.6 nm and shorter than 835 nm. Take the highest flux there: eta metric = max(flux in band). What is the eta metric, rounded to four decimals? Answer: 0.8153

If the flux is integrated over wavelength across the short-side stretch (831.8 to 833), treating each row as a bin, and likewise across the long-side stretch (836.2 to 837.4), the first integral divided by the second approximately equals 0.926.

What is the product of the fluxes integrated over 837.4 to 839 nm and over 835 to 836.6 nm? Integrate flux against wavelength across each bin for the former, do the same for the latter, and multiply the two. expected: 1.38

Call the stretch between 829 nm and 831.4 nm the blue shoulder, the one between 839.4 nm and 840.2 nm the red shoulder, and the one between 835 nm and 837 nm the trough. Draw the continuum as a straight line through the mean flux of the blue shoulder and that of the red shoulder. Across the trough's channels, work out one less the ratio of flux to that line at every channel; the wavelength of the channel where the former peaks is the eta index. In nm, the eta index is 835.20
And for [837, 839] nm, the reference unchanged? 837.60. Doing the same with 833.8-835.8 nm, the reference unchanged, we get 835.20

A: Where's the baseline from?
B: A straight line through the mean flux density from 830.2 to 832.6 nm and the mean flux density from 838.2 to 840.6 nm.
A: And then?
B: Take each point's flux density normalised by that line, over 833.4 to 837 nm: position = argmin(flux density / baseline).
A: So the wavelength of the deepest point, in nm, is 835.20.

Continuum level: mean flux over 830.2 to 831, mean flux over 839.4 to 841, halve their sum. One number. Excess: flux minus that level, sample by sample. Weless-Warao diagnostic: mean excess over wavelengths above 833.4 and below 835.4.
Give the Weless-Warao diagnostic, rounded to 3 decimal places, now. 0.059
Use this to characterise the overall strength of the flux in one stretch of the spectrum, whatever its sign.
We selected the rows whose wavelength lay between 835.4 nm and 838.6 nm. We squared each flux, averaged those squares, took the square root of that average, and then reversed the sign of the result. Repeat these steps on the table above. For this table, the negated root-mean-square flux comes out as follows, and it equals -0.744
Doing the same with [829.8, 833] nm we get -0.658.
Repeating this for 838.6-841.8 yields -0.741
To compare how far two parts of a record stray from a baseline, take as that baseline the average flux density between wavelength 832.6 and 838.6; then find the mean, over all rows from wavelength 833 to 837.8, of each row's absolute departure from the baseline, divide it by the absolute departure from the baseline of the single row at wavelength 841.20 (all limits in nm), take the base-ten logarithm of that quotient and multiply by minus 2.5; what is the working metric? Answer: -0.1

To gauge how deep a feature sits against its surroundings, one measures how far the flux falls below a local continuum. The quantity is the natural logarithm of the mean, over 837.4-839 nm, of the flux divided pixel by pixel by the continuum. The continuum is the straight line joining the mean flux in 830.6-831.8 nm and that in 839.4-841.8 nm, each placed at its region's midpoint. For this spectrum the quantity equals 0.03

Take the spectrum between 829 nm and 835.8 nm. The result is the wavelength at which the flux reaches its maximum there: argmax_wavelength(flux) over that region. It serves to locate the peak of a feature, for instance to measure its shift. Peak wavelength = 834.80 nm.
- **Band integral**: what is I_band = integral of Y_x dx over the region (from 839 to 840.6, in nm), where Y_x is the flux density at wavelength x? 1.15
